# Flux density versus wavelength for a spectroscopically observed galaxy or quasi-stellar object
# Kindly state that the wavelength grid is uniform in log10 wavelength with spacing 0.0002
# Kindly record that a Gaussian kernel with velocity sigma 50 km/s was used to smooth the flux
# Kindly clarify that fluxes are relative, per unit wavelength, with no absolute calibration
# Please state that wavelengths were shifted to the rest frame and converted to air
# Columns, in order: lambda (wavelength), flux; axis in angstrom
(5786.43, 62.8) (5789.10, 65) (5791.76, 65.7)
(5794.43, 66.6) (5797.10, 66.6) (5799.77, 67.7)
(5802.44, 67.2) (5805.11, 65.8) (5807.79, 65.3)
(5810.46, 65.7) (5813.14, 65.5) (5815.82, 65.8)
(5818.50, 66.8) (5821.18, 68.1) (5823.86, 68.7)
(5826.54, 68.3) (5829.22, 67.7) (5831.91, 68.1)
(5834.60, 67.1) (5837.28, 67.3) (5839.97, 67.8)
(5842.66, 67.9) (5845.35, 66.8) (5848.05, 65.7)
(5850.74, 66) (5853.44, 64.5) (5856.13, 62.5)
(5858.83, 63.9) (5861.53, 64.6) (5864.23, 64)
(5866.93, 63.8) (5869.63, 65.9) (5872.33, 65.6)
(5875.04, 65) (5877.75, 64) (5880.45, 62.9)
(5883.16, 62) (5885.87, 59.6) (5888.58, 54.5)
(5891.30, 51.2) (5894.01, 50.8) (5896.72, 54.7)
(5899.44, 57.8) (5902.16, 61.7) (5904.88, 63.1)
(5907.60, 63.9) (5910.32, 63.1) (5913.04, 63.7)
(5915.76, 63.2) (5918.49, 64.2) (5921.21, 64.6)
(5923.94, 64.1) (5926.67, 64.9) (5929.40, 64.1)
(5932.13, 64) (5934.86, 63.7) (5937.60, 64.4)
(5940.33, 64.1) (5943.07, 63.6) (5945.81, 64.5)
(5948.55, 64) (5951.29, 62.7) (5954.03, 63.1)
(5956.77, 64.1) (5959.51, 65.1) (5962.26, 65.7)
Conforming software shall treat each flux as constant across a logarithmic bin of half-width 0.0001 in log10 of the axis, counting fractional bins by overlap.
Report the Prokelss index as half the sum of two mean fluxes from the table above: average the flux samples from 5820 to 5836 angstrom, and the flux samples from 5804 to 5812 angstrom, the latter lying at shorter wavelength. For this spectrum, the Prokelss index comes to 66.8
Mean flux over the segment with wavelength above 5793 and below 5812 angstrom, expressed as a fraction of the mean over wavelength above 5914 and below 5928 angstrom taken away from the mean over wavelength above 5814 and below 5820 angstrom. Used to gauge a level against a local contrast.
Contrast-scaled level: 32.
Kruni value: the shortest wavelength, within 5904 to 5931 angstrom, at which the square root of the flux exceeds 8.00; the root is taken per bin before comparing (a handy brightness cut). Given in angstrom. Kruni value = 5918.49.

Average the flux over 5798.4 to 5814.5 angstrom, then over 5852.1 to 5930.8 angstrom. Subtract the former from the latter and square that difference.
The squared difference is 18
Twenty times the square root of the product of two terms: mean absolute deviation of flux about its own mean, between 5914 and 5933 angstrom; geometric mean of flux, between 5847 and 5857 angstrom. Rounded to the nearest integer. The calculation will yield 95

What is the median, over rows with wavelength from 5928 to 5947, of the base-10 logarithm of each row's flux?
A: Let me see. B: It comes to 1.81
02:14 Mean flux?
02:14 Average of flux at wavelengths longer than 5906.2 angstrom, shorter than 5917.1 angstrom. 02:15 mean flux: 63.5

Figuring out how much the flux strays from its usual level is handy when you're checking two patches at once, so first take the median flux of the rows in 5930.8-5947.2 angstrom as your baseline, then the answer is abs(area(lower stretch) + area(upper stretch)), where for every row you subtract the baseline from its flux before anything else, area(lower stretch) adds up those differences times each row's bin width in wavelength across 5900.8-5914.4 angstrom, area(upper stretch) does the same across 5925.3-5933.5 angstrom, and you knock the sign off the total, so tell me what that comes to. 11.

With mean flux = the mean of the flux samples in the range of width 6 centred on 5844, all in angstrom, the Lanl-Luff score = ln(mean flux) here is 4.21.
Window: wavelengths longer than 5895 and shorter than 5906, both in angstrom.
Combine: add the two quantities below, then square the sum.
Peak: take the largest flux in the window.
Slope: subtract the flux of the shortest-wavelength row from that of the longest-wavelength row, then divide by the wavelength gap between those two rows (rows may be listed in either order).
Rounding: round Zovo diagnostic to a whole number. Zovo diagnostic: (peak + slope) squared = 4113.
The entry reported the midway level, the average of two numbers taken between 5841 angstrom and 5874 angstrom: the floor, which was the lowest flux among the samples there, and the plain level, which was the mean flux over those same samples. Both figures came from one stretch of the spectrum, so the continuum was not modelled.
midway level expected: 64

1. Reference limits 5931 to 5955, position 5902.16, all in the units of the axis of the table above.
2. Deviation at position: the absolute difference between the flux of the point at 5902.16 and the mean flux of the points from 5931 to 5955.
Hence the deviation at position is 2.1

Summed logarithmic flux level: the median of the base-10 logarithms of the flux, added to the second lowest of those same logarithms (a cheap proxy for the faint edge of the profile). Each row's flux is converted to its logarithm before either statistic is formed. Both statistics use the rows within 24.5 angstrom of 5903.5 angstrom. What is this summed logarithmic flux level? 3.51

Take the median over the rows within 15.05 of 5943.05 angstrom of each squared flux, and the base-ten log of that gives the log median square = 3.61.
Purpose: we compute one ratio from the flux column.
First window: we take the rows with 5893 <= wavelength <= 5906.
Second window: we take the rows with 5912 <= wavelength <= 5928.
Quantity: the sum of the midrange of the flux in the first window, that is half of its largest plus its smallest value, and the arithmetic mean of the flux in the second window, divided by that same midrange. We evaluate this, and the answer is 2.13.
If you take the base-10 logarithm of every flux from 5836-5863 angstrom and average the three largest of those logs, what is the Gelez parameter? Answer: 1.83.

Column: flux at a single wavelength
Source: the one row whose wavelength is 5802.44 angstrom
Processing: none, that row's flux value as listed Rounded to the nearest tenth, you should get 67.2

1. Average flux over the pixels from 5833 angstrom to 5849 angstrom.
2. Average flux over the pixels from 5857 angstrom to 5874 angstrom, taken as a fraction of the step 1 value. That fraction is 0.96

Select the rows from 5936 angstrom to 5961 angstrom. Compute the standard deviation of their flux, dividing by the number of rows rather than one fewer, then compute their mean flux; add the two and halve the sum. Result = 32.3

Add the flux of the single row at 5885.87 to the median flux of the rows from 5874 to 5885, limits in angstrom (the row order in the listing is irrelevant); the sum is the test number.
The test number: 123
